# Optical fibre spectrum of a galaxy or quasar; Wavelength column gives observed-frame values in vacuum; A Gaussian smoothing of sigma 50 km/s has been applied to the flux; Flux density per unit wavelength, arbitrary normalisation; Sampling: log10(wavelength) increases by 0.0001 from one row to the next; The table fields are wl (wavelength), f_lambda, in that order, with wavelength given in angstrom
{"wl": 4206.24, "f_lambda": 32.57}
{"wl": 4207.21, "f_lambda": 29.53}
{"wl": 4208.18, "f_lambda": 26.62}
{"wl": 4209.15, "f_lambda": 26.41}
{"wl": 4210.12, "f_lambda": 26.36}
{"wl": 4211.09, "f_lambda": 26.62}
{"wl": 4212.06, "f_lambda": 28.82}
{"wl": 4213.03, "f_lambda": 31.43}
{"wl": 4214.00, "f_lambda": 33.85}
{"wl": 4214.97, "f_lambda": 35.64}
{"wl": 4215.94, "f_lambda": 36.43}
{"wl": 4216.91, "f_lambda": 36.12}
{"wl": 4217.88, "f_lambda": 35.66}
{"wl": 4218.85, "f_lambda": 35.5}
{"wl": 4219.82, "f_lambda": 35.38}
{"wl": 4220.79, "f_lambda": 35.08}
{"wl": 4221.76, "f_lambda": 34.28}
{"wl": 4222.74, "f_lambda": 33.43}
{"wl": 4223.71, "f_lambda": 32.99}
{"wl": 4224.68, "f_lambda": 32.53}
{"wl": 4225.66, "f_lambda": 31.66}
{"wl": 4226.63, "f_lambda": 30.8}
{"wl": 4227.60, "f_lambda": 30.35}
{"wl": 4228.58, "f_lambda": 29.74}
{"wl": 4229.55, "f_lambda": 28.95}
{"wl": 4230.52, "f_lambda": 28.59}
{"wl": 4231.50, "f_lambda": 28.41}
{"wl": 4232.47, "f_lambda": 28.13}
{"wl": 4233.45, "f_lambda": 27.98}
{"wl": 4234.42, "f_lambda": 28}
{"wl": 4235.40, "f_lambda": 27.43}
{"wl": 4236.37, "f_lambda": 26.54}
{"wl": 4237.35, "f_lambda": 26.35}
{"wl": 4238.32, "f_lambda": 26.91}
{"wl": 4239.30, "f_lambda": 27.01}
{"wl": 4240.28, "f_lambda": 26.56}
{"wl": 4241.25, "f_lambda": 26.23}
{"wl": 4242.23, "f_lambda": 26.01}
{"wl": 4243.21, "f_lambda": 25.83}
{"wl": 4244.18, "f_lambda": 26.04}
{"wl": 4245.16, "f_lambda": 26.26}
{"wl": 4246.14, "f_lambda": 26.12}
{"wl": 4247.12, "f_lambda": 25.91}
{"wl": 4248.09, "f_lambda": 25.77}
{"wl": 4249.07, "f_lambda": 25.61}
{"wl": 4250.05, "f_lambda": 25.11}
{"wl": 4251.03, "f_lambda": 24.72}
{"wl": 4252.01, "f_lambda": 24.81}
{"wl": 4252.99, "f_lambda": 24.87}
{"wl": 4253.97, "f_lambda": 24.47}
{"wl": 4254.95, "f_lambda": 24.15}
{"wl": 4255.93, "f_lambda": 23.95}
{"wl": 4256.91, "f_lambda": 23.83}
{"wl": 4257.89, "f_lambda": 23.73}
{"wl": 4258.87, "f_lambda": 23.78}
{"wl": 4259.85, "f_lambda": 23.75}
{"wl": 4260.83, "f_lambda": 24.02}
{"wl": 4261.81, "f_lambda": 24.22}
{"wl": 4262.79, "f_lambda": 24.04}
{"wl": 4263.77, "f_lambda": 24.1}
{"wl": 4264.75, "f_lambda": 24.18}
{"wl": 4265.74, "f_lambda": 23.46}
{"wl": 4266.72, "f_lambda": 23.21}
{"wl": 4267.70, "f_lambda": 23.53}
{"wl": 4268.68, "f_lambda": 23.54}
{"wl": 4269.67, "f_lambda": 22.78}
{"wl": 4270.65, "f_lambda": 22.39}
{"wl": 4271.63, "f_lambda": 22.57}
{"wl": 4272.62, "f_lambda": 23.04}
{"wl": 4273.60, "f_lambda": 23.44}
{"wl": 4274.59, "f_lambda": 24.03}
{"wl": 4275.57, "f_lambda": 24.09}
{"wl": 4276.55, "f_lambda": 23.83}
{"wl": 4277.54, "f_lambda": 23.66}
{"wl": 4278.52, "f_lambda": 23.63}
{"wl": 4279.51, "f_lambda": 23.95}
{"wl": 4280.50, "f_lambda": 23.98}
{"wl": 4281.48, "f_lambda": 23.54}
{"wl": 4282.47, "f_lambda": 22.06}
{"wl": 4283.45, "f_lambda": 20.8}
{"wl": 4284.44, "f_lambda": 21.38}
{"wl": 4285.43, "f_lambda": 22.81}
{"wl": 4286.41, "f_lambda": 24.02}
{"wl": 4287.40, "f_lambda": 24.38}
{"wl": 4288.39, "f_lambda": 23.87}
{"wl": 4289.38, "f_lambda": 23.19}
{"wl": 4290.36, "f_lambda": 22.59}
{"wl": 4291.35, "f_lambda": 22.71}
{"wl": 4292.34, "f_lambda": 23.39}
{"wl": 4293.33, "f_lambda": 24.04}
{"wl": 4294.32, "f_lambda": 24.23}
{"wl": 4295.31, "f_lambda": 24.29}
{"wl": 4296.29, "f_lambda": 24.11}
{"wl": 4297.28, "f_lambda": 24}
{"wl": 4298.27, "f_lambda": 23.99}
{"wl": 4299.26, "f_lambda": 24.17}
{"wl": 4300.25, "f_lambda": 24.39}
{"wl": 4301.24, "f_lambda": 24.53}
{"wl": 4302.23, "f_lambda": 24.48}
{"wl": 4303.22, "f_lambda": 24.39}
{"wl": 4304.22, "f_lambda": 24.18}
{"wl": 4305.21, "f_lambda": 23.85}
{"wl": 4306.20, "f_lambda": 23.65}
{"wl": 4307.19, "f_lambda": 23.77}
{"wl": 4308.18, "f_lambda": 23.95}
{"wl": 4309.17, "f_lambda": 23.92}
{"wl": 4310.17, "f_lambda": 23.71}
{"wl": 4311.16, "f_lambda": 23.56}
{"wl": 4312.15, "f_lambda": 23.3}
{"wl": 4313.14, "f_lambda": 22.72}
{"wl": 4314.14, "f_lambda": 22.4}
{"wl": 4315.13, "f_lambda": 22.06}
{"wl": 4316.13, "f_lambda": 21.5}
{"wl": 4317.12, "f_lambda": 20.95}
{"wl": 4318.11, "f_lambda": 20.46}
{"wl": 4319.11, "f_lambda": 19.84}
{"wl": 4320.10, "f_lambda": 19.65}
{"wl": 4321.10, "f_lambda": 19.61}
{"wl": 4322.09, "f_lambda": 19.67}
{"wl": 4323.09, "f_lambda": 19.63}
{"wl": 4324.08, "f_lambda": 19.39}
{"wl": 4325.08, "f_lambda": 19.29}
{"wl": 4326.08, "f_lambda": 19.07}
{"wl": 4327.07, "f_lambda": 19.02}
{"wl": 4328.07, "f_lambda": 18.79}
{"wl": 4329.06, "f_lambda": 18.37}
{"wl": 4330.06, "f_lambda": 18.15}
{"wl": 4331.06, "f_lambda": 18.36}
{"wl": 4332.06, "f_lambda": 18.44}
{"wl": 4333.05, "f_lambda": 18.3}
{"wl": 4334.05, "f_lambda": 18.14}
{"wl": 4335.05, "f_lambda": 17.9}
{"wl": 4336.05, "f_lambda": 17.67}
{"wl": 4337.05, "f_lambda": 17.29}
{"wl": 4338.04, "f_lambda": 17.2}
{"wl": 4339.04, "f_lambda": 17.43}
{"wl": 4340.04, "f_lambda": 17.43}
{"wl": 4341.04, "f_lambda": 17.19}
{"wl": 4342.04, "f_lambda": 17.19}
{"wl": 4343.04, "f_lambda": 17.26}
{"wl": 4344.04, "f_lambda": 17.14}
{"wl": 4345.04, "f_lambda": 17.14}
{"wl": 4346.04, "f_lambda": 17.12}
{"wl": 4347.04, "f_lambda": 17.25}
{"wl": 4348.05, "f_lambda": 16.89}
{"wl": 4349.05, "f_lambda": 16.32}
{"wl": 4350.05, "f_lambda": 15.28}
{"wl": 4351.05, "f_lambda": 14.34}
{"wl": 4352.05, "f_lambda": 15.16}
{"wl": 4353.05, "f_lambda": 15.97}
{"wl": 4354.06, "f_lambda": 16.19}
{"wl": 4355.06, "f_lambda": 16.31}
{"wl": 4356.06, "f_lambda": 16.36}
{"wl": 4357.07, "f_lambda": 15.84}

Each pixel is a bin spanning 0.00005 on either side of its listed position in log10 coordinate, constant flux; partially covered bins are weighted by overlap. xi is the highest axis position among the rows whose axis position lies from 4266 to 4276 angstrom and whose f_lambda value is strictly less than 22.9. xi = 4271.63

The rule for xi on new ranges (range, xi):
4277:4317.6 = 4317.12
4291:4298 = 4291.35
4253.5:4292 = 4291.35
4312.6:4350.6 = 4350.05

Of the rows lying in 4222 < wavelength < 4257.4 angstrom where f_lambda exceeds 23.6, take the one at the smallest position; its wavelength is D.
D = 4222.74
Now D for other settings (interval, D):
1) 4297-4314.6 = 4297.28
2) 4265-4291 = 4274.59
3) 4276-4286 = 4276.55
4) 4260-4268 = 4260.83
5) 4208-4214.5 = 4208.18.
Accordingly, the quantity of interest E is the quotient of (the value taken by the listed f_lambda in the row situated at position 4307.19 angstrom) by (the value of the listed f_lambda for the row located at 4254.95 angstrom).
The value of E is 1.0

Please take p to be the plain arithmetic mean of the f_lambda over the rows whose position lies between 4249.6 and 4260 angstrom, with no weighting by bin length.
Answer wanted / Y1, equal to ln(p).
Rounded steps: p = 24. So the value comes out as 3.19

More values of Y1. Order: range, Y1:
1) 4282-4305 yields 3.16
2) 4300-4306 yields 3.19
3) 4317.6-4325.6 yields 2.98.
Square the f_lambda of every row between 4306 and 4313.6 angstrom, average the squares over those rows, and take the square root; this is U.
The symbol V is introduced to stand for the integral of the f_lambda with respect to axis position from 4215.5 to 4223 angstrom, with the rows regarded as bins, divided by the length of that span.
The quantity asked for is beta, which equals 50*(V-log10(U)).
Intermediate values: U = 24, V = 35.3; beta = 1696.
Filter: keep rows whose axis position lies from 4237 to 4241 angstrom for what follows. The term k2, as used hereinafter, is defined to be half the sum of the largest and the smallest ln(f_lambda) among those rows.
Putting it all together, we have 3.28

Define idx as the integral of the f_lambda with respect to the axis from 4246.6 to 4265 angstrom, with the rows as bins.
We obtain 451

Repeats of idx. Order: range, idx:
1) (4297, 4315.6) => 441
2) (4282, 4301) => 445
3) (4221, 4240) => 561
